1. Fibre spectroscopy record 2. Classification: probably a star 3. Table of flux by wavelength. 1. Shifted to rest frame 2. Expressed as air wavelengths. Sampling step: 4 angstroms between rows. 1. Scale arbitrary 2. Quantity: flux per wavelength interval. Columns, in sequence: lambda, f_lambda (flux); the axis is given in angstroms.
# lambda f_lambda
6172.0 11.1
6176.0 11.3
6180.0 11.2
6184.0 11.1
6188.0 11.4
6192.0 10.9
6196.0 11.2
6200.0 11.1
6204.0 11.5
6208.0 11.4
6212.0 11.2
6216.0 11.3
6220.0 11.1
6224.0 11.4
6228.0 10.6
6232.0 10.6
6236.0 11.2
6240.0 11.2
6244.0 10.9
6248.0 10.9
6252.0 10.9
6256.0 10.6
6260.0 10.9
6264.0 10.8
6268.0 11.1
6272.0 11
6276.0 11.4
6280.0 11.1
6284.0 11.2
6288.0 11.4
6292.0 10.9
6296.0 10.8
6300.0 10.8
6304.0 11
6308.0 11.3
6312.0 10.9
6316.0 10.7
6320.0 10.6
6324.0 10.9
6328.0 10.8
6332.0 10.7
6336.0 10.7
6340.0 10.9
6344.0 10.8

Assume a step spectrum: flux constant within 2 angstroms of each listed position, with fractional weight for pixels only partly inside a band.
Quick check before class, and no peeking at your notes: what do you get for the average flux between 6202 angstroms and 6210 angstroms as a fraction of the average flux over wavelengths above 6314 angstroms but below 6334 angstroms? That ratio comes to 1.07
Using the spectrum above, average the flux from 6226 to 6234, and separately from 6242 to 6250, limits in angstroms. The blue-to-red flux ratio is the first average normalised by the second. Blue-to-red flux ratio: 0.97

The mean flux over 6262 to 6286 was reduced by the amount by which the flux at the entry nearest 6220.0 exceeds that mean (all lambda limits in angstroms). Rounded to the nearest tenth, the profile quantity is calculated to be 11.1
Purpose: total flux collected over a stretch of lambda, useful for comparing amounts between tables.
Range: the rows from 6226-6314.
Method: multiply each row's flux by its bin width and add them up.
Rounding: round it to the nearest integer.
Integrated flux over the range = 966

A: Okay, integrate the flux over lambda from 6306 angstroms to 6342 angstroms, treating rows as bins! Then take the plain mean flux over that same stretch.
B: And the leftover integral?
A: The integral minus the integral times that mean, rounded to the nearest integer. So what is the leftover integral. -3835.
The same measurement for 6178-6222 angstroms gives -5044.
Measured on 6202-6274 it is -7970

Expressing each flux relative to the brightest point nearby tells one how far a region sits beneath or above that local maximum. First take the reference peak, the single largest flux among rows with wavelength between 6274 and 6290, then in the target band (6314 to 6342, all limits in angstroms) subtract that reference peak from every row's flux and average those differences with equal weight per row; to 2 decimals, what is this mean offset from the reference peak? -0.64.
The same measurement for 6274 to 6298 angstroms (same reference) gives -0.27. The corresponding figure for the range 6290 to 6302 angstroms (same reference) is -0.57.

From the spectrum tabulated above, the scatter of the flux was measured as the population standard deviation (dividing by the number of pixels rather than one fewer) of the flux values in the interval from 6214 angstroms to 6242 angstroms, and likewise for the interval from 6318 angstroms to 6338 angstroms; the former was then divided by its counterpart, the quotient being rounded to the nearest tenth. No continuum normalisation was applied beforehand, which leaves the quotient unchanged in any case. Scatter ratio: 3.0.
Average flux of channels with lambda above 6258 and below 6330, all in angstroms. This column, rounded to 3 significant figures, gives 11.0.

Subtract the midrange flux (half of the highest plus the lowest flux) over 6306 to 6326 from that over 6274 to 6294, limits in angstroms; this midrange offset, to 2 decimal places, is 0.20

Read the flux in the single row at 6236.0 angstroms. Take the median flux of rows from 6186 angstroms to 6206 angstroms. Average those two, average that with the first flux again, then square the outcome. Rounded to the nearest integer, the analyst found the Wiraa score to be 125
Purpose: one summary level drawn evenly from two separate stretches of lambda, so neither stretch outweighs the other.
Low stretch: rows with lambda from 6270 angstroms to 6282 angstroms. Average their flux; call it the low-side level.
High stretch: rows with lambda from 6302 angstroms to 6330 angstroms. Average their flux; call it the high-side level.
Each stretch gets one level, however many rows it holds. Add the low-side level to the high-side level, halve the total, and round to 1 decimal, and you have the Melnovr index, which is 11.0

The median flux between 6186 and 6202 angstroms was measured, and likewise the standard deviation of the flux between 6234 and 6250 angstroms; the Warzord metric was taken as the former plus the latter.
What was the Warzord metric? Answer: 11.3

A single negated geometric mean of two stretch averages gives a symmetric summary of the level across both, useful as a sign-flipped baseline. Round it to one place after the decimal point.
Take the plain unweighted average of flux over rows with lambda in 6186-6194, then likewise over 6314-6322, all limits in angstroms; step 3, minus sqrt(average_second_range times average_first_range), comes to -10.9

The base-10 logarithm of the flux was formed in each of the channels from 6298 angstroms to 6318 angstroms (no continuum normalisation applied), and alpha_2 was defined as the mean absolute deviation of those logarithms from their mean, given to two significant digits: 0.0066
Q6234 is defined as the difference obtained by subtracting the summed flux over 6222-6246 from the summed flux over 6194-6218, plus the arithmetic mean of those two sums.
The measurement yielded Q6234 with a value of 68.6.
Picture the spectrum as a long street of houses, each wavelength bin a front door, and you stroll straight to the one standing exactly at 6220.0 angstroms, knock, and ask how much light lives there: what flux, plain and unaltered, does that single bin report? 11.1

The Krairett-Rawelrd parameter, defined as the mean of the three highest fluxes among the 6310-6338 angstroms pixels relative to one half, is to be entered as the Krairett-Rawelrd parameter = 21.7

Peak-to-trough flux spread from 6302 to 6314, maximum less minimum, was 0.40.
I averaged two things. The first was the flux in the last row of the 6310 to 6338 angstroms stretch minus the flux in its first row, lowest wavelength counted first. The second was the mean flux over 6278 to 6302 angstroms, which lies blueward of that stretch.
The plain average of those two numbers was 5.42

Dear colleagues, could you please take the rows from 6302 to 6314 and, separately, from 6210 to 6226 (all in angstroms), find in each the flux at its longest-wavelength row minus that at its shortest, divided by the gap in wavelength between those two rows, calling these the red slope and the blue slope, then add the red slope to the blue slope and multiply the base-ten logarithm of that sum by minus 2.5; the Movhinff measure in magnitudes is 6.0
